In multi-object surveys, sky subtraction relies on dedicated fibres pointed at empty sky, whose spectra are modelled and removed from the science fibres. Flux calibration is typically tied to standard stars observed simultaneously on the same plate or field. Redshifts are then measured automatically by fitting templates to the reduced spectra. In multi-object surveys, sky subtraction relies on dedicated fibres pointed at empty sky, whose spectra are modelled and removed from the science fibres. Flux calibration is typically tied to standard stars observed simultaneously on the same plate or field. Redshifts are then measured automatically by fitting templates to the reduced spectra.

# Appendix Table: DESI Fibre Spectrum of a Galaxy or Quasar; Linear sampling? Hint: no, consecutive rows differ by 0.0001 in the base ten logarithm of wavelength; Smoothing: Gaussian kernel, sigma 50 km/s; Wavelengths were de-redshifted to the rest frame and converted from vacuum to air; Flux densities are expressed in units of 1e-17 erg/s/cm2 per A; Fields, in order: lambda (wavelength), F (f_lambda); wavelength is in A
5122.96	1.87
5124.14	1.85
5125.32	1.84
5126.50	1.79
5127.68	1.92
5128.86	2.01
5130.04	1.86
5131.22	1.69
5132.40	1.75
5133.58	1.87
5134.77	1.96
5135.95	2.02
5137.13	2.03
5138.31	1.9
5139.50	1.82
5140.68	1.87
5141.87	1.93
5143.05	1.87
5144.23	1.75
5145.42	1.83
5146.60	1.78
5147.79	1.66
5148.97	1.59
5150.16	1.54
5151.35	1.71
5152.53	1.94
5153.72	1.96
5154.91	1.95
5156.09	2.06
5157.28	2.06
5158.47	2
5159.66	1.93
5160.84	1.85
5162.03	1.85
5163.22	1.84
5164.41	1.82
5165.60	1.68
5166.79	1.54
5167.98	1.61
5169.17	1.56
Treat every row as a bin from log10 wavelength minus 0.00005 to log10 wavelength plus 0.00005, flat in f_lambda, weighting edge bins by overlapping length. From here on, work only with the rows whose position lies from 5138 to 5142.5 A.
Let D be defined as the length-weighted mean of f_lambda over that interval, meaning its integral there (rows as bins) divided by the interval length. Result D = 1.88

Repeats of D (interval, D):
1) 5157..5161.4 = 1.96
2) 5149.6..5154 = 1.78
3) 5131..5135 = 1.81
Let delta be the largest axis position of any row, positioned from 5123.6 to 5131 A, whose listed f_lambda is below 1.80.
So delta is 5126.50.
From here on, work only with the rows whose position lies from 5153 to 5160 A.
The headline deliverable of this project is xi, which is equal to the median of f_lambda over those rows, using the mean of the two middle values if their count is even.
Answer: 1.98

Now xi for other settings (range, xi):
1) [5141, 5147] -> 1.83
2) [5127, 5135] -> 1.87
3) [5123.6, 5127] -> 1.84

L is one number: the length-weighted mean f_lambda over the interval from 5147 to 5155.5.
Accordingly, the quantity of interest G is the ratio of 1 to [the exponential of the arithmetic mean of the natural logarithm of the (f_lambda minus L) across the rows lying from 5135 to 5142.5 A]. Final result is 7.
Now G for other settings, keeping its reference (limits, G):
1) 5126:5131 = 10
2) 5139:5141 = 13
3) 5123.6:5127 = 18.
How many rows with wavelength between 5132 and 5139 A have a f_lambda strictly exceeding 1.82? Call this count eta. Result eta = 5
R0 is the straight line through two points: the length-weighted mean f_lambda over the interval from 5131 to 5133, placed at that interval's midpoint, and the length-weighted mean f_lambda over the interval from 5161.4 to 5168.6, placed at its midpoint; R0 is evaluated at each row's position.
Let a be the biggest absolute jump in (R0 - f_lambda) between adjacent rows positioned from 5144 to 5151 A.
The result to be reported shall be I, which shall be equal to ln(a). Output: -2.12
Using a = 0.12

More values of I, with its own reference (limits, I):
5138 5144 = -2.53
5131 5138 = -2.12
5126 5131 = -1.90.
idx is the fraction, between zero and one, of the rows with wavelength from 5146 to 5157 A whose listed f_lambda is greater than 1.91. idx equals 0.44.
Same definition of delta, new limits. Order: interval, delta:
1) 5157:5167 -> 5166.79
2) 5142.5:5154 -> 5151.35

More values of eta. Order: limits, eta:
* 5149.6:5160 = 7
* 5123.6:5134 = 6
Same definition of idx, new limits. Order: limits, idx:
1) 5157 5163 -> 0.60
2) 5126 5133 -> 0.33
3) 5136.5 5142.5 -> 0.40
